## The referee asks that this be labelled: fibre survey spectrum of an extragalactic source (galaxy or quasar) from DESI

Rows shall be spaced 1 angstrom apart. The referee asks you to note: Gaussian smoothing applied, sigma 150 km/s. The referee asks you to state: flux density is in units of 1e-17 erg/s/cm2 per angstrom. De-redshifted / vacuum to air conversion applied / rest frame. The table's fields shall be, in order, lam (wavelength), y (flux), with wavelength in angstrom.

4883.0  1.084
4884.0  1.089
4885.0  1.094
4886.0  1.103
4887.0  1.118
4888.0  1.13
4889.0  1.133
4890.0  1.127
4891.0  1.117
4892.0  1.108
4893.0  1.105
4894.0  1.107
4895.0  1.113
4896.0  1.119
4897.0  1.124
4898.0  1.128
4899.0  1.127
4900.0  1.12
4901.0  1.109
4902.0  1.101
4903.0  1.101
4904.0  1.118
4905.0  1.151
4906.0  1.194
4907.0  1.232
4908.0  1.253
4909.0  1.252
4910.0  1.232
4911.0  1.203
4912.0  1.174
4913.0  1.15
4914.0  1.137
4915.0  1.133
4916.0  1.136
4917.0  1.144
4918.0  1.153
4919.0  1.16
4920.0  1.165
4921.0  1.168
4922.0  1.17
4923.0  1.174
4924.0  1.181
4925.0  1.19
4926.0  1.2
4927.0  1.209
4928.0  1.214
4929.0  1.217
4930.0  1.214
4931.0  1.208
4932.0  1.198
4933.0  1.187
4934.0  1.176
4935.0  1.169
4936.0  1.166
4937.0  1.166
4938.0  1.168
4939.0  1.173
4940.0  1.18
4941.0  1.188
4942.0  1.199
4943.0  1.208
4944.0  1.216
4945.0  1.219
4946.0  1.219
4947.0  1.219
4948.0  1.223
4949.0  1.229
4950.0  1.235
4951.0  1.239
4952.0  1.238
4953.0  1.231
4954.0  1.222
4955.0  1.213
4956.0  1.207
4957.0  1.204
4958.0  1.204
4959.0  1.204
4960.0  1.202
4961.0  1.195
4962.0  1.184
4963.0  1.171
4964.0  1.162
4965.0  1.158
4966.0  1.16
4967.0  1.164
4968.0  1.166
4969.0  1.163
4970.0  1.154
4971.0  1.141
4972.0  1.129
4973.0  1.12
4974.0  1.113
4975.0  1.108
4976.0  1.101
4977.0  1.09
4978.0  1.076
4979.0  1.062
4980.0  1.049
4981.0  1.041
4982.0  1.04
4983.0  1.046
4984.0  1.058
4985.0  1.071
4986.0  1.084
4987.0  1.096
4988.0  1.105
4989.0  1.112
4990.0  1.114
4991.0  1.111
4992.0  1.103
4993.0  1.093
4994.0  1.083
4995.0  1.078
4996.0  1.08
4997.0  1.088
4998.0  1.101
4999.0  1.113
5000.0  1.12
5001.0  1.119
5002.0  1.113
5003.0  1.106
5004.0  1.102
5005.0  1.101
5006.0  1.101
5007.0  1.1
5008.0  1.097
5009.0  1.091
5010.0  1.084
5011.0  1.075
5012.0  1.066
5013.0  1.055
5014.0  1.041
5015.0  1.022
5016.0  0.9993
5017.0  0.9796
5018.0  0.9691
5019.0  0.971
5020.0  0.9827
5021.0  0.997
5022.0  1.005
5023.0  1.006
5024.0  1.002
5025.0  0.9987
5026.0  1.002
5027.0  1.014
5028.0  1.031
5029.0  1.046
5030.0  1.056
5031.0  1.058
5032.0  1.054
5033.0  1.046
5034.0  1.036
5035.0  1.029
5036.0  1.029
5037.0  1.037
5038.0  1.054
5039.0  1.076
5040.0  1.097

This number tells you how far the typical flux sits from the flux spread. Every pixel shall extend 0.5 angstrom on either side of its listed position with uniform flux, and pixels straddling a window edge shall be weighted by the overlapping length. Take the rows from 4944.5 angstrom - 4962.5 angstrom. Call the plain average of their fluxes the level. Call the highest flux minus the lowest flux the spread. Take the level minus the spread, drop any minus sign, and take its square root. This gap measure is 1.08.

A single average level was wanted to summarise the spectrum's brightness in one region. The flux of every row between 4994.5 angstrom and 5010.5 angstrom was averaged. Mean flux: 1.10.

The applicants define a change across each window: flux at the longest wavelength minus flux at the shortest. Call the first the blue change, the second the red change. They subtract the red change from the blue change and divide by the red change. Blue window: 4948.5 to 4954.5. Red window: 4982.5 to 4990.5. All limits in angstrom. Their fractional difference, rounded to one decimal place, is -1.1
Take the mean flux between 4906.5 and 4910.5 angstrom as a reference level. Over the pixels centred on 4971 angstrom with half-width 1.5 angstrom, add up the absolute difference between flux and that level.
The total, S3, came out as 0.30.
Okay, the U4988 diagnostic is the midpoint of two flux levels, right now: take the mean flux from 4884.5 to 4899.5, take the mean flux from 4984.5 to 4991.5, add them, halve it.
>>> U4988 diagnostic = 1.11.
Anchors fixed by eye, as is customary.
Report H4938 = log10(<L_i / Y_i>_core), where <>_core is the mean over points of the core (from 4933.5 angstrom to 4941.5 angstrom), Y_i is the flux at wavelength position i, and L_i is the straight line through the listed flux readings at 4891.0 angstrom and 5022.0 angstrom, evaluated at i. -0.037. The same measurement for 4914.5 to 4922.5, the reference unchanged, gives -0.023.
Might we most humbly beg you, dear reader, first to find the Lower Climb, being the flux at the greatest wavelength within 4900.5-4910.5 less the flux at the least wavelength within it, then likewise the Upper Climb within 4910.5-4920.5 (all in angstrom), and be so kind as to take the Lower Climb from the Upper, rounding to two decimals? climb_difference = -0.16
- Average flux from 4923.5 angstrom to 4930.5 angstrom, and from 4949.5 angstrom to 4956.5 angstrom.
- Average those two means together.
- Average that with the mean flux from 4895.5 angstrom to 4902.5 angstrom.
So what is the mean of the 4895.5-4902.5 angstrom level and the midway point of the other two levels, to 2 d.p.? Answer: 1.17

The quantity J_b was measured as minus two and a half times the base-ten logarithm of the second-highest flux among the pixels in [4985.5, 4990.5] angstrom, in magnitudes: -0.12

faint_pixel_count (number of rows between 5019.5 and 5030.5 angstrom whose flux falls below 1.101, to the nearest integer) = 11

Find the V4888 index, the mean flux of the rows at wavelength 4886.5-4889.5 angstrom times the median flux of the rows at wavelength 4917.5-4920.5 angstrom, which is 1.31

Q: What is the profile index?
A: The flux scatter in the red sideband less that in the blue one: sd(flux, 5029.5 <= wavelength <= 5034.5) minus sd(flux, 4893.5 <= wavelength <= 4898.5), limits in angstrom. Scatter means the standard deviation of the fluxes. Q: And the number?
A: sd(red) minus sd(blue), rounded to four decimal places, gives 0.0006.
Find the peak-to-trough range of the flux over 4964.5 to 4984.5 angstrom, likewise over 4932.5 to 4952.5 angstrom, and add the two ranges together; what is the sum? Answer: 0.20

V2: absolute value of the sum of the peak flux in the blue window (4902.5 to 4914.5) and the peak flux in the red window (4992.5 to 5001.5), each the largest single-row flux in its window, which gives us 2.37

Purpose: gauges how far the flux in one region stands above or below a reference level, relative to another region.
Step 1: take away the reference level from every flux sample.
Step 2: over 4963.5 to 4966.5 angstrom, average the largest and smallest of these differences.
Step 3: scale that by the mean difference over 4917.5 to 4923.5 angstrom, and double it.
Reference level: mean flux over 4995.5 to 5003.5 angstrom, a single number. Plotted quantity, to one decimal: 1.8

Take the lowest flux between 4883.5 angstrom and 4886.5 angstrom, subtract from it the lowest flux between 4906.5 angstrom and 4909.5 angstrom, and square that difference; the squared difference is 0.020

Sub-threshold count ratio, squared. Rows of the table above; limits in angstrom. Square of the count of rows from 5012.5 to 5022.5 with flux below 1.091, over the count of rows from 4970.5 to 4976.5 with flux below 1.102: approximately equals 100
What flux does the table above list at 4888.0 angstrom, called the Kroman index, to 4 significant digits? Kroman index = 1.130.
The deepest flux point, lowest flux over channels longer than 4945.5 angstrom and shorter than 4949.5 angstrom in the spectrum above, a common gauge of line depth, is 1.219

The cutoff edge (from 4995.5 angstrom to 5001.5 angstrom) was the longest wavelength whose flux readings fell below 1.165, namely 5001.0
